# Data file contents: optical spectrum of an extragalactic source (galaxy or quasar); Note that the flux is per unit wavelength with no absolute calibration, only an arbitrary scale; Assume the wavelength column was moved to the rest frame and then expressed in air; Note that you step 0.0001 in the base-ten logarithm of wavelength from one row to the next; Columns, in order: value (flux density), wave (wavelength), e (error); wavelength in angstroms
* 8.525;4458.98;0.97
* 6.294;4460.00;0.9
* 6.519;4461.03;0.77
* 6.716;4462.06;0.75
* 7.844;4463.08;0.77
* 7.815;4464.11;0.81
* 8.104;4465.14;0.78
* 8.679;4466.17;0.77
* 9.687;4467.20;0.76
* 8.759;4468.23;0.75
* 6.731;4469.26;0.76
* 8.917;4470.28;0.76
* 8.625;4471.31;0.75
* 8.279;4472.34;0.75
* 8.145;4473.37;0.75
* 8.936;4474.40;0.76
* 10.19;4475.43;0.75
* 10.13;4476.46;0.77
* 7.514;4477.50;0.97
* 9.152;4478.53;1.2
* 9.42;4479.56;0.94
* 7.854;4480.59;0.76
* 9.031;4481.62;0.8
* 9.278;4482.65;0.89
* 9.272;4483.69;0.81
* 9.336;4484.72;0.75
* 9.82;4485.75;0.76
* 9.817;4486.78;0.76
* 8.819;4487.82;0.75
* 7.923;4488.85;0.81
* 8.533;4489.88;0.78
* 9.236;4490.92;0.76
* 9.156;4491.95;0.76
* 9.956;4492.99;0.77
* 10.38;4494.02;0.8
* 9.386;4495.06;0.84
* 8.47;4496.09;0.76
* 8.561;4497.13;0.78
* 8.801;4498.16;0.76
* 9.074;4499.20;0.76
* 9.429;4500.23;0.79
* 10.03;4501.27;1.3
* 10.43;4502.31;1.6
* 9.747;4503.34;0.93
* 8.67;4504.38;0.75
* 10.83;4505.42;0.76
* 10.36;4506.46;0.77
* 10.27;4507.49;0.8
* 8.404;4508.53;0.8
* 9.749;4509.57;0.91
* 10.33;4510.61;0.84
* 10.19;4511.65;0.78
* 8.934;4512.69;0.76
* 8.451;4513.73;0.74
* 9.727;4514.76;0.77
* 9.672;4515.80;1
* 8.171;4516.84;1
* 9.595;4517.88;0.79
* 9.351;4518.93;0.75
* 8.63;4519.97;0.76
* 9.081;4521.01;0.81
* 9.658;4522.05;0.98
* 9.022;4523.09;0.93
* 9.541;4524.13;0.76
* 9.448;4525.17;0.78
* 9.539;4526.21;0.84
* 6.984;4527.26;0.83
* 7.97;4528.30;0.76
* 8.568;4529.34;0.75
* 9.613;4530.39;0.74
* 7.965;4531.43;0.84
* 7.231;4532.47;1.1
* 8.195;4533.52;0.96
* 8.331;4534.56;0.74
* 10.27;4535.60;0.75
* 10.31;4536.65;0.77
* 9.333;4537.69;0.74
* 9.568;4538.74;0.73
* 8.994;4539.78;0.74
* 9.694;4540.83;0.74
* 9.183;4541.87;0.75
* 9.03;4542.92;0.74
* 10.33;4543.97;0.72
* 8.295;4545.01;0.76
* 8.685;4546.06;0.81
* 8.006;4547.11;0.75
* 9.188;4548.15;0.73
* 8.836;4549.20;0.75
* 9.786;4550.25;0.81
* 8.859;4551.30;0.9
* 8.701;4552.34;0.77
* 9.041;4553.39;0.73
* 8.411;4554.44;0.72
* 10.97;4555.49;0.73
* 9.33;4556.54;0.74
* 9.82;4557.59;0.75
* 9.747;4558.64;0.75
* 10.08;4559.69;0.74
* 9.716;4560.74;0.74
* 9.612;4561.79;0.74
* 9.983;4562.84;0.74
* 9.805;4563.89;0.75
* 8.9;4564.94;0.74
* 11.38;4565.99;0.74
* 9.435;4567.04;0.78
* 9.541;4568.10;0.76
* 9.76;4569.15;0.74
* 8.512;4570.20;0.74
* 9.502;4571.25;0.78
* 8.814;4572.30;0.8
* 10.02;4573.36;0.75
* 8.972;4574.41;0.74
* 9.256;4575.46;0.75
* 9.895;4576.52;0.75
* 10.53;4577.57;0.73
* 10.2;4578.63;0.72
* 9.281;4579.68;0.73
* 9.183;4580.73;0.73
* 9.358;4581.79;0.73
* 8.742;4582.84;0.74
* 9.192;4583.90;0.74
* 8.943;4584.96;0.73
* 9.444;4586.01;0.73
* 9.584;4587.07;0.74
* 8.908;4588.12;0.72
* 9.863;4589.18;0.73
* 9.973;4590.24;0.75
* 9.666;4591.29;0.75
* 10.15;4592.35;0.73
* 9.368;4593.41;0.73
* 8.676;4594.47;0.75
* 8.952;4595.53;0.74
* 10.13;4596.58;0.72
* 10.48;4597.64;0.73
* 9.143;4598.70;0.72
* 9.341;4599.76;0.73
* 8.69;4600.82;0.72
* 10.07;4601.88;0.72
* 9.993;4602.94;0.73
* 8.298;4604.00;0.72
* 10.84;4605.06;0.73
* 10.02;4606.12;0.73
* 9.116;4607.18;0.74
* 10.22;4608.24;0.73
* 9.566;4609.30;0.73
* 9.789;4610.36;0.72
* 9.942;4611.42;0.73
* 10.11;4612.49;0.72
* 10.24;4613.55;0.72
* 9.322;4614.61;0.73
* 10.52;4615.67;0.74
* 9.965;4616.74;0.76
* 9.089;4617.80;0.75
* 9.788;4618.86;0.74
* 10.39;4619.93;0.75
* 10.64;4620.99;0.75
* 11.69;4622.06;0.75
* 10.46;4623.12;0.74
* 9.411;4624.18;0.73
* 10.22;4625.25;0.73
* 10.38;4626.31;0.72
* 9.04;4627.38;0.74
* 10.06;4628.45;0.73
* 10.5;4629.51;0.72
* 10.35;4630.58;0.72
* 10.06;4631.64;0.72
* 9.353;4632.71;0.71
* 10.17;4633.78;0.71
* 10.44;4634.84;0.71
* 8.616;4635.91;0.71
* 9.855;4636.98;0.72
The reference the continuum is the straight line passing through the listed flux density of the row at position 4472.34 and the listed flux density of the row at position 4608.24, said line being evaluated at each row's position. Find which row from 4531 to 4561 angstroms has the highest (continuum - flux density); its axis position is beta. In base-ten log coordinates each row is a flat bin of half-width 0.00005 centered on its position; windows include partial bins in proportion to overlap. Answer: 4532.47 angstroms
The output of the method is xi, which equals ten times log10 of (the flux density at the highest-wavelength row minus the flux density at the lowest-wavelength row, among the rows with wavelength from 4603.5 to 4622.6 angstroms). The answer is 5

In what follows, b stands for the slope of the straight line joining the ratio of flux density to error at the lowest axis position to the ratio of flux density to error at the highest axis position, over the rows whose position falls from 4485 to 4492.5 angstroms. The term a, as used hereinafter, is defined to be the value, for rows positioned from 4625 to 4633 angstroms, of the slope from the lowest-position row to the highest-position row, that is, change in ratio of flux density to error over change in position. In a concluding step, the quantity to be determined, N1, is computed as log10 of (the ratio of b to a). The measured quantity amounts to 0.10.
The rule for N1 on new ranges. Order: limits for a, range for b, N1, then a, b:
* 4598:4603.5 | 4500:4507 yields 0.02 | 0.2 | 0.24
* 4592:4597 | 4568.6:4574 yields 0.02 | 0.0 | 0.04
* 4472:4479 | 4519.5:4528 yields -0.14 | -0.6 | -0.40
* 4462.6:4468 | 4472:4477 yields -0.08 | 0.6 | 0.51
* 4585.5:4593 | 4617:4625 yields -0.10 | 0.2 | 0.12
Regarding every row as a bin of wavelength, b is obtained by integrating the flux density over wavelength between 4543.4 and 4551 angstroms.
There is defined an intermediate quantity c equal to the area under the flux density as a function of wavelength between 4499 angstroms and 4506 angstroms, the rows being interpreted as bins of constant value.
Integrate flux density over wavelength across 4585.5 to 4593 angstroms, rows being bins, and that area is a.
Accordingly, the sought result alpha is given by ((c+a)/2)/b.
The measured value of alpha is 1.03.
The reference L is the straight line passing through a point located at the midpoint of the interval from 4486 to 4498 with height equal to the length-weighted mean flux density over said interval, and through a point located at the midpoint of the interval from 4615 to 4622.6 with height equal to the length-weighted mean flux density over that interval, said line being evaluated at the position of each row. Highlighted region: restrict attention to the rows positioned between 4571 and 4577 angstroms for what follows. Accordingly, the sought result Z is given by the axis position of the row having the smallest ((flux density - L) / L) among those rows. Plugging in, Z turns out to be 4572.30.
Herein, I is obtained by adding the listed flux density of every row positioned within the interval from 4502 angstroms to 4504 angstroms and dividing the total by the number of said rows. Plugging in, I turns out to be 10.1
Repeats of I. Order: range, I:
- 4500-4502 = 9.7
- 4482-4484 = 9.3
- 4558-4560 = 9.9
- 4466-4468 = 9.2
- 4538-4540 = 9.3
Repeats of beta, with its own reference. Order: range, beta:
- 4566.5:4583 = 4570.20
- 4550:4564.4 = 4554.44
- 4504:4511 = 4508.53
